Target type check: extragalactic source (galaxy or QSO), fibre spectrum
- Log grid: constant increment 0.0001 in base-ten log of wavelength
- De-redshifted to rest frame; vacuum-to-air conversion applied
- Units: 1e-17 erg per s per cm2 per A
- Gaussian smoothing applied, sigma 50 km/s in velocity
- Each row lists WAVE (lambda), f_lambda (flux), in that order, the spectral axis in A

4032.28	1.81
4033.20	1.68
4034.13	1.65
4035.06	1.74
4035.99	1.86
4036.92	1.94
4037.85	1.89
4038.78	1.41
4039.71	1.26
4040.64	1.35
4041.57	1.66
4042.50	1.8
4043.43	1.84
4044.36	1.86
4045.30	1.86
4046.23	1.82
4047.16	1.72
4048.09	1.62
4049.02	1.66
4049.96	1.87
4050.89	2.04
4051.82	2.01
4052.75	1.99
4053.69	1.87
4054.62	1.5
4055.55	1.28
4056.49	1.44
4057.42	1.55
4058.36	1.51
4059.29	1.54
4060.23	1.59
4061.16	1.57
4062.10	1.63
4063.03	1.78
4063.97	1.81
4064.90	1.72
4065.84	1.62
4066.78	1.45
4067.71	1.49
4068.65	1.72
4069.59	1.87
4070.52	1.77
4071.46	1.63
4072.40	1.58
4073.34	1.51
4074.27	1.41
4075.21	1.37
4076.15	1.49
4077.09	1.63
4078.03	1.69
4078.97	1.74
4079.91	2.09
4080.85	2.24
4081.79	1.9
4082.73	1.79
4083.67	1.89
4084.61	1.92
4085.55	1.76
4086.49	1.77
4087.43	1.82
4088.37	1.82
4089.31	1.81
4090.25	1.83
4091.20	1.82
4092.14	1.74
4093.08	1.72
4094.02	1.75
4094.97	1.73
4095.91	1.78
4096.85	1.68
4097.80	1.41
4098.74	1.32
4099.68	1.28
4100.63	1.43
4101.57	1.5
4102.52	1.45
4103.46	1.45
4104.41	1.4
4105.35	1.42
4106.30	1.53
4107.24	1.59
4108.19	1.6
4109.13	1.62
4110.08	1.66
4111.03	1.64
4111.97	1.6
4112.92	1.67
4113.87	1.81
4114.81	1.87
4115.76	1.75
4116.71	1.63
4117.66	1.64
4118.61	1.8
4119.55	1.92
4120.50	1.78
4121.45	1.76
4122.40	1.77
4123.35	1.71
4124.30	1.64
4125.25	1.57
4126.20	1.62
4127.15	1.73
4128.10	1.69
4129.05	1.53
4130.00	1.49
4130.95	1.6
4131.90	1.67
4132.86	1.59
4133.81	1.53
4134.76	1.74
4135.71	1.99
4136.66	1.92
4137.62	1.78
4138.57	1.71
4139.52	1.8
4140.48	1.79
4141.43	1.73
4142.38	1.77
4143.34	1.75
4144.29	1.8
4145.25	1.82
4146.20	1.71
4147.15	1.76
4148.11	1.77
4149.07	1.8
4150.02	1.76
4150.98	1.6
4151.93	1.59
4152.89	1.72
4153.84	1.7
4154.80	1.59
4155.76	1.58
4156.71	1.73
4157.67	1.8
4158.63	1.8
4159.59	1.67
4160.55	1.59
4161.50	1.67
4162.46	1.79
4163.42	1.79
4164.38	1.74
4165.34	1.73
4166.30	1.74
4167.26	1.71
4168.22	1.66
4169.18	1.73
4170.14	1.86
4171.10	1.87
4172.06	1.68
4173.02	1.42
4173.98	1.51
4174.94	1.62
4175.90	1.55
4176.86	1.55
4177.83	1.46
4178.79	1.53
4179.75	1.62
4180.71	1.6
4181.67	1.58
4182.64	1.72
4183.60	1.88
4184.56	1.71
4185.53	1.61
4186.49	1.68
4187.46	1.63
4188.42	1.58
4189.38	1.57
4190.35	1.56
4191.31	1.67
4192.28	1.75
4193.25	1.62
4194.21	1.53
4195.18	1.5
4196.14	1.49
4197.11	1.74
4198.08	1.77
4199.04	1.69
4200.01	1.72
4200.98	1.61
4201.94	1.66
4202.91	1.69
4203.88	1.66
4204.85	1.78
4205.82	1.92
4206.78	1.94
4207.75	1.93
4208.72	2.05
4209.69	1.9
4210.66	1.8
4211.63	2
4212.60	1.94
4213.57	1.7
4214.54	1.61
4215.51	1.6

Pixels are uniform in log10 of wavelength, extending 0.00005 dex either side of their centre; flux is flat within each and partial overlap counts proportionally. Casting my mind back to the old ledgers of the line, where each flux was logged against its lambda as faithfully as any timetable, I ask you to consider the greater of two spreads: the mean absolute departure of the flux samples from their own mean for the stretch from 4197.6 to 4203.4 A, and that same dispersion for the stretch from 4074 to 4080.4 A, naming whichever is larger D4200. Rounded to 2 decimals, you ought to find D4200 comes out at 0.18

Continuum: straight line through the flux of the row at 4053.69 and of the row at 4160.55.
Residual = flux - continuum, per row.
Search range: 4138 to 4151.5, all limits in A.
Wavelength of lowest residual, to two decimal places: 4150.98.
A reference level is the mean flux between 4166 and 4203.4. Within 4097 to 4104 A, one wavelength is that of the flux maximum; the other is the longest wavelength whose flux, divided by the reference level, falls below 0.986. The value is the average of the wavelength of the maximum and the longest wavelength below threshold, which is 4102.5 A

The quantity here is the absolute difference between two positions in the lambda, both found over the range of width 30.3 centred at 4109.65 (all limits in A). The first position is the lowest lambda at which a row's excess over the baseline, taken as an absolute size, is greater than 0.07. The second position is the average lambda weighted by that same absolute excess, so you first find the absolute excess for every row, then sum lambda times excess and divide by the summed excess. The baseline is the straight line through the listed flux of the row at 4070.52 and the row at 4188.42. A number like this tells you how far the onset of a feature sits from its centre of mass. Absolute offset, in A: 8.5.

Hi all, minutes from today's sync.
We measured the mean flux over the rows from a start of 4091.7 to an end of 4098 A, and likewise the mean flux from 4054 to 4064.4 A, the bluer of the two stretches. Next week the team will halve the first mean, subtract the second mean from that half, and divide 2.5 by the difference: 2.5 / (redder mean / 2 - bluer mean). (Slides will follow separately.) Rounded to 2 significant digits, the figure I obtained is -3.5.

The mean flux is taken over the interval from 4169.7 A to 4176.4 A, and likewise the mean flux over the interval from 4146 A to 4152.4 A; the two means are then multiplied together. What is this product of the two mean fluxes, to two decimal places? 2.82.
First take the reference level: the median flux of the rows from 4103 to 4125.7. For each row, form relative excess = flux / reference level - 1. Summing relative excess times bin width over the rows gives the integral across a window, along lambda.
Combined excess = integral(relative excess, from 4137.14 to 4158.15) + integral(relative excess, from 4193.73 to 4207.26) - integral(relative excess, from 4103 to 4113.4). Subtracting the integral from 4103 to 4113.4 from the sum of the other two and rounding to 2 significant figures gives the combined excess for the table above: 2.1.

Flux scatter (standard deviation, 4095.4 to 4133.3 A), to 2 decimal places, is 0.15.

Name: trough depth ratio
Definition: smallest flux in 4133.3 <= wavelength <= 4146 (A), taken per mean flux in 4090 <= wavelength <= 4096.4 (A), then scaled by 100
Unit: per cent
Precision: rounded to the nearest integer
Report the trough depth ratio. 87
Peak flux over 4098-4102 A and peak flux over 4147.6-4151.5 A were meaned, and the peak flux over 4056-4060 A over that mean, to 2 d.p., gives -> 0.94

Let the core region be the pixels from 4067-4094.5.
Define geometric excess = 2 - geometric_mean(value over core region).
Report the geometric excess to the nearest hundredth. 0.27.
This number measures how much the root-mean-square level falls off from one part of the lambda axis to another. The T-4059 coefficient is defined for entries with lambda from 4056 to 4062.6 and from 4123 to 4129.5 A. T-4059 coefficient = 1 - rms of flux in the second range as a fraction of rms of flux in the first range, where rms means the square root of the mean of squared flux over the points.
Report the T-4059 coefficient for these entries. -0.061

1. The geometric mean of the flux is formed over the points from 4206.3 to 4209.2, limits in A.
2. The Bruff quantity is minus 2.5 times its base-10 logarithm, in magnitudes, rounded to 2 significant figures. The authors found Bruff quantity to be -0.74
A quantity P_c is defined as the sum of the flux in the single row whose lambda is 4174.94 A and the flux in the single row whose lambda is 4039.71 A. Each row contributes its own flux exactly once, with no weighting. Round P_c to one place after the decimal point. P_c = 2.9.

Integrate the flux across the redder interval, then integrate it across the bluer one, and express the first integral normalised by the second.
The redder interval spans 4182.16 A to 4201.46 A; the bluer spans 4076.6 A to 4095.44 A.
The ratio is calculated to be 0.929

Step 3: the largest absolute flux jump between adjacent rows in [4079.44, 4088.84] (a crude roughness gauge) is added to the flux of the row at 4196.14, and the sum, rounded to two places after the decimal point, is 1.83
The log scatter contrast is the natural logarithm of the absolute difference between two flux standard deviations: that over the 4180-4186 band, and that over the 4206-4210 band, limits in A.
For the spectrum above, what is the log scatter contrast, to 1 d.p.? -3.1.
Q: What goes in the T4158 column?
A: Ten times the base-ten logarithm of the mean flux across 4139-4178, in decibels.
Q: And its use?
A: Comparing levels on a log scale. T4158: 2.31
